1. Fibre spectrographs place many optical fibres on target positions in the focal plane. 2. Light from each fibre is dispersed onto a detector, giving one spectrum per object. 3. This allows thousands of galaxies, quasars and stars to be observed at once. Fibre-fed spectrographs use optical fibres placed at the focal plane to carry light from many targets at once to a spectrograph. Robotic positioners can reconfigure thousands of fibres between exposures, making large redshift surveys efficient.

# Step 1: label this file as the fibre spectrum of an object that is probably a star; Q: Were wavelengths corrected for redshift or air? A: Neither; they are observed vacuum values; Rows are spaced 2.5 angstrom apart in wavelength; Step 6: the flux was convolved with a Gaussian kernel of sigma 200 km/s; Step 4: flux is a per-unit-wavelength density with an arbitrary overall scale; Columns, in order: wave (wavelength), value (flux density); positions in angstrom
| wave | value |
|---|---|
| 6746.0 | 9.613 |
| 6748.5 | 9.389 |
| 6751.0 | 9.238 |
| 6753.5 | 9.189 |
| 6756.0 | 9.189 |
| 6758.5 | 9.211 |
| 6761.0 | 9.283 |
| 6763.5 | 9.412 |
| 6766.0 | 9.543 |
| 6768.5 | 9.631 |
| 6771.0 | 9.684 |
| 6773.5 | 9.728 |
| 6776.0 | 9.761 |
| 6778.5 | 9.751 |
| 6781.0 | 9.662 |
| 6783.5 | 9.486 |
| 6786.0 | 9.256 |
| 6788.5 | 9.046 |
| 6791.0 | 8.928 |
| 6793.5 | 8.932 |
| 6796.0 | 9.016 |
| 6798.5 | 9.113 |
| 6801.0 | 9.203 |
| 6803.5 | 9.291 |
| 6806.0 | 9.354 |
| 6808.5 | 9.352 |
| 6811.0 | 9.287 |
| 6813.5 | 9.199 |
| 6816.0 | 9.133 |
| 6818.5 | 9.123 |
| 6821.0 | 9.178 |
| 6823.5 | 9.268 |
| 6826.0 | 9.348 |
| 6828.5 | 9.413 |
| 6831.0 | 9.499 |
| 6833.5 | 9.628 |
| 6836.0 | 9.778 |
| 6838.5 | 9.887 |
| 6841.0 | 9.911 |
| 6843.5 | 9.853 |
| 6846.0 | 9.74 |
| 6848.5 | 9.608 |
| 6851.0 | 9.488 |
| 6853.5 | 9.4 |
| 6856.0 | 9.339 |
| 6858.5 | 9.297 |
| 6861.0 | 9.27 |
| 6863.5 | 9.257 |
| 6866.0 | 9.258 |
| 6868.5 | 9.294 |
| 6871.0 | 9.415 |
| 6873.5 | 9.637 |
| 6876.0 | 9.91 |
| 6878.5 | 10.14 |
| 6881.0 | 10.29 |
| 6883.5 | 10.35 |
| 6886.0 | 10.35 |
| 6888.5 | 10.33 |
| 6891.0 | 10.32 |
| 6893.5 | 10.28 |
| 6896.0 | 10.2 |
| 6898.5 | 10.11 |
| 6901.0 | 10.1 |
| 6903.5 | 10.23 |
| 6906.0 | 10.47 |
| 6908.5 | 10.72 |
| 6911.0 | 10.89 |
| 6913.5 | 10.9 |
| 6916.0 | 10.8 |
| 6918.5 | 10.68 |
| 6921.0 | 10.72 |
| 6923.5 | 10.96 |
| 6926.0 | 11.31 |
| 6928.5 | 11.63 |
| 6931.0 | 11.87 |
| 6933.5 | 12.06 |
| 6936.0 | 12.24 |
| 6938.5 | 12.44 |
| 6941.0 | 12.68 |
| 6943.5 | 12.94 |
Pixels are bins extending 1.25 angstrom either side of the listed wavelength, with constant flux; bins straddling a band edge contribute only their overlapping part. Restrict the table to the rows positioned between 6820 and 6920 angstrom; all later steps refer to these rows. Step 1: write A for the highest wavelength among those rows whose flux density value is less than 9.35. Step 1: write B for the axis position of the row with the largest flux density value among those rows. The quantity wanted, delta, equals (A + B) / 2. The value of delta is 6891.0 angstrom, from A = 6868.5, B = 6913.5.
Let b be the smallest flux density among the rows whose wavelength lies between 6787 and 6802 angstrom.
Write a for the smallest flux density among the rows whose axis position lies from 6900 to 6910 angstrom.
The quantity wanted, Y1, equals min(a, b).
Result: 8.9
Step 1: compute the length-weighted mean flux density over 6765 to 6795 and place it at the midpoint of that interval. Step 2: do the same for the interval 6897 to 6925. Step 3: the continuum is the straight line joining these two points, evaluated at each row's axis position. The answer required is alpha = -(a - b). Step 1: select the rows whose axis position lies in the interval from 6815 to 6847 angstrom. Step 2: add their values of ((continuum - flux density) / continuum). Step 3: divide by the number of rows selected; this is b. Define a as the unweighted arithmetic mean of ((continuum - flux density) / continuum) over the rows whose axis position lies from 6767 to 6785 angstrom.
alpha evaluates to 0.066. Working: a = -0.03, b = 0.038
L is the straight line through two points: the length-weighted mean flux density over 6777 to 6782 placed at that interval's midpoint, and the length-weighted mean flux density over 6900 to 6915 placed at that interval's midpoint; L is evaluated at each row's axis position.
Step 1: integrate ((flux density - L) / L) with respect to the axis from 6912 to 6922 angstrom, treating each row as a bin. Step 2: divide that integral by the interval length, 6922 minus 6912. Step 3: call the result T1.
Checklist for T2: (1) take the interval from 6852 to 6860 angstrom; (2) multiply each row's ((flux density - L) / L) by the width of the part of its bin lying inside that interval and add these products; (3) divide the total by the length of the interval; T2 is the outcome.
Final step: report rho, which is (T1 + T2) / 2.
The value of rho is -0.04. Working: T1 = 0.01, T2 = -0.09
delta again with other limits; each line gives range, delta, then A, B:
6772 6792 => 6783.5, 6791.0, 6776.0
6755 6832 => 6801.0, 6826.0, 6776.0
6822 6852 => 6833.5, 6826.0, 6841.0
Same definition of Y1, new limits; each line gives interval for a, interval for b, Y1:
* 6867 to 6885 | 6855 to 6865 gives 9.3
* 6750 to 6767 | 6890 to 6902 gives 9.2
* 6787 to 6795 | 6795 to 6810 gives 8.9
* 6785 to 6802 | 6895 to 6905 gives 8.9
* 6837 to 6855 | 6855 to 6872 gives 9.3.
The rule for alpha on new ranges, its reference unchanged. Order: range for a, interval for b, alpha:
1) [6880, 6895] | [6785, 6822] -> 0.044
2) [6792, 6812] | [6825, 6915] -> -0.012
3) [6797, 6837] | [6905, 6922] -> -0.057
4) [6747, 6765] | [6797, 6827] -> 0.055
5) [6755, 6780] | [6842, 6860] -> 0.073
